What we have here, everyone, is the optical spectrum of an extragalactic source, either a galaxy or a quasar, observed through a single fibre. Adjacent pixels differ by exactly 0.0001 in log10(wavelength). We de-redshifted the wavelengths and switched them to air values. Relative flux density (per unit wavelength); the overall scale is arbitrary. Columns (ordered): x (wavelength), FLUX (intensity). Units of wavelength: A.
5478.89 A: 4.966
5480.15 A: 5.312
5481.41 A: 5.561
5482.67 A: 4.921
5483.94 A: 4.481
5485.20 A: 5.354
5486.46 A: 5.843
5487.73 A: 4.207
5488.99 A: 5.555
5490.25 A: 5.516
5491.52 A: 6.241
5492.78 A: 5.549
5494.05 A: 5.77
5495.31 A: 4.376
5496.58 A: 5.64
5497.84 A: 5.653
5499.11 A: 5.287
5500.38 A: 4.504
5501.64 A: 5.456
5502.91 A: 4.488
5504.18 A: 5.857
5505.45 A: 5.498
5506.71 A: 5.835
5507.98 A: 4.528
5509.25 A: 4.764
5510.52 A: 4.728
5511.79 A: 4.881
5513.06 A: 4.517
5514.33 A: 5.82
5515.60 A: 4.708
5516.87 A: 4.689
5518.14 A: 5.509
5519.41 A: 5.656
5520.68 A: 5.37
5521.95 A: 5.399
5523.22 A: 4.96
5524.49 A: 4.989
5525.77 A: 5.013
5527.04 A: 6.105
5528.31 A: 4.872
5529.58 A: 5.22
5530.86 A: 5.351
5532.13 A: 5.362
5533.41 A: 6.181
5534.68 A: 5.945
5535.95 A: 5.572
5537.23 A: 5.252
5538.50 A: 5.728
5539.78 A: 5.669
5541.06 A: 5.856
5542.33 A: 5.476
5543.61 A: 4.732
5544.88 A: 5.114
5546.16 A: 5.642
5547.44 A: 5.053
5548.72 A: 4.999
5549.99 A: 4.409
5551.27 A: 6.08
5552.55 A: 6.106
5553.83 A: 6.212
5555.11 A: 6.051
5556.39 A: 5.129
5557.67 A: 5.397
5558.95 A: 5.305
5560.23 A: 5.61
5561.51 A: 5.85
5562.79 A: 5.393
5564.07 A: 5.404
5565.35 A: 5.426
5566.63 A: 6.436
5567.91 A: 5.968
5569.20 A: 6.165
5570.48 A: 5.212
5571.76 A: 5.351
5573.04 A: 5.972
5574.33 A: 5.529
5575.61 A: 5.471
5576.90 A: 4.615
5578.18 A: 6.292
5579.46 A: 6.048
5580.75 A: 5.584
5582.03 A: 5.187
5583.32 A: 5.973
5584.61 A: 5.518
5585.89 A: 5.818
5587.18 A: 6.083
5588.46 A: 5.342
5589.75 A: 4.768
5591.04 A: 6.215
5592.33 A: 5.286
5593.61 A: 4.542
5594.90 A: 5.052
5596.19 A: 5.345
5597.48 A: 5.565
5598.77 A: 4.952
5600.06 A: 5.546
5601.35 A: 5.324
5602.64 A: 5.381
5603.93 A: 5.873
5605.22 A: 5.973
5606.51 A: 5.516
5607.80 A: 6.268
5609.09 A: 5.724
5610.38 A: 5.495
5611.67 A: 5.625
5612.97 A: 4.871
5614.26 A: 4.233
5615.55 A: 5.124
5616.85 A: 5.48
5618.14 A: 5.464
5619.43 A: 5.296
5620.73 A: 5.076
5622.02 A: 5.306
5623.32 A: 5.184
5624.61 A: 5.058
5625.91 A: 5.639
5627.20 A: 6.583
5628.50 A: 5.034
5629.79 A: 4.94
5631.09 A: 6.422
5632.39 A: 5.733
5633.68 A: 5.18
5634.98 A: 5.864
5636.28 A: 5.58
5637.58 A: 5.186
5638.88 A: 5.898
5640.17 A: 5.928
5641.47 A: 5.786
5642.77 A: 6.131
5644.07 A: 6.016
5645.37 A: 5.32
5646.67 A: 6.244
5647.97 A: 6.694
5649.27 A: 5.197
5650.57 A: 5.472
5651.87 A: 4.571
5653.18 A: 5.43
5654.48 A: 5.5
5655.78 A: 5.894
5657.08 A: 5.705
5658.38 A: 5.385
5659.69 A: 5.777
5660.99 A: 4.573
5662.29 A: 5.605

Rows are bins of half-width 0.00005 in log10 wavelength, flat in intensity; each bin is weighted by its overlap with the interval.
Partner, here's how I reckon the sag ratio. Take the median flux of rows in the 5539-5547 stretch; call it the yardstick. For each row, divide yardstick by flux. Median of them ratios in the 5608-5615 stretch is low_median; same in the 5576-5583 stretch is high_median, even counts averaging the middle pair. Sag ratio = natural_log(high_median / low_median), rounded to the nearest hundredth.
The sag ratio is -0.02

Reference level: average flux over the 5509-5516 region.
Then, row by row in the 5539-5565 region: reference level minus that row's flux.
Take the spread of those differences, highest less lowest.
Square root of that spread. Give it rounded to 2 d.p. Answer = 1.34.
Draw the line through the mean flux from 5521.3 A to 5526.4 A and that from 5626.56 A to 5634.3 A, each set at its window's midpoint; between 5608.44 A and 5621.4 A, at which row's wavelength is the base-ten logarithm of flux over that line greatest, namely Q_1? 5609.09 A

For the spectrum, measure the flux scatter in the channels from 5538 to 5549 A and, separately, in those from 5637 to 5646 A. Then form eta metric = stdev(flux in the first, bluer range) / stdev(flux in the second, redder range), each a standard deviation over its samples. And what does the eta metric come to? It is 1.1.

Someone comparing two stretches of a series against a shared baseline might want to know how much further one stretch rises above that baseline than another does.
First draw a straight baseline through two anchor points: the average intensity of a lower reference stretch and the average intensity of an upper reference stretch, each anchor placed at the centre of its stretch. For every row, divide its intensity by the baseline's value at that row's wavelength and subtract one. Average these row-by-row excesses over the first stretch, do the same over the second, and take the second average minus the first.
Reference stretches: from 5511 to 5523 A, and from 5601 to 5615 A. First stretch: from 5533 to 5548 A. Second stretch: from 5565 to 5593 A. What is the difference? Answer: -0.001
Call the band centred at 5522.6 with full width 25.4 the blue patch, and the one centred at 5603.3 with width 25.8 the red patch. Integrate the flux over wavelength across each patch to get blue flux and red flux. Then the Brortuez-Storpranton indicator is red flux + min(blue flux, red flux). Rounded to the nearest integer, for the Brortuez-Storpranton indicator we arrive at 273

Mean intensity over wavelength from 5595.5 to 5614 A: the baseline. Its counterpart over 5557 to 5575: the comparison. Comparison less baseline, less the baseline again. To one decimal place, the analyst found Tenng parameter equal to -5.4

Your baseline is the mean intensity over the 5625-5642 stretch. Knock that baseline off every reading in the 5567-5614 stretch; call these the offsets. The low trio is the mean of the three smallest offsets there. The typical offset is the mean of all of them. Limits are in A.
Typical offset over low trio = 0.13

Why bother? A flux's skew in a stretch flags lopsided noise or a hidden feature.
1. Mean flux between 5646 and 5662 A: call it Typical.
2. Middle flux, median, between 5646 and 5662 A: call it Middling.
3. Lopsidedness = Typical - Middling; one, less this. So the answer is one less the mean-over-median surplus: 0.95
